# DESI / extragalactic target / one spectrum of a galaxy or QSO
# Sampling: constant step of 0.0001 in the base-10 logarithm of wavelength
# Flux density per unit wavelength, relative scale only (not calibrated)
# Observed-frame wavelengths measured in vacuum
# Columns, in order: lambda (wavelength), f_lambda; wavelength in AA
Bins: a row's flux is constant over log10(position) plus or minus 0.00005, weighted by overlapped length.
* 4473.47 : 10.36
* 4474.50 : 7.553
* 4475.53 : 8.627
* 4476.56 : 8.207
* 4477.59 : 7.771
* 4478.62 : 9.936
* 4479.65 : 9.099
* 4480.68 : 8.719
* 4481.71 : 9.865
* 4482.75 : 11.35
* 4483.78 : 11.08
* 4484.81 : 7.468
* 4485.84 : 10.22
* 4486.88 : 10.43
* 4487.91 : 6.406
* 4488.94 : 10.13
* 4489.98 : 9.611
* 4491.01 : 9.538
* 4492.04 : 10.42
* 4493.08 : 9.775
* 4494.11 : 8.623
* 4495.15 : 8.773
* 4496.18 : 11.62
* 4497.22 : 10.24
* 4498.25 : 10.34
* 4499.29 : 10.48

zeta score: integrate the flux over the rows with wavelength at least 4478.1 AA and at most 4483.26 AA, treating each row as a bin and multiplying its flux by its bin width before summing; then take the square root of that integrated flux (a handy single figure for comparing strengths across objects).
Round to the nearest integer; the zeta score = 7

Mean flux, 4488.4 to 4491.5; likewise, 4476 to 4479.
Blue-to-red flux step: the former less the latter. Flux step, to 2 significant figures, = 1.1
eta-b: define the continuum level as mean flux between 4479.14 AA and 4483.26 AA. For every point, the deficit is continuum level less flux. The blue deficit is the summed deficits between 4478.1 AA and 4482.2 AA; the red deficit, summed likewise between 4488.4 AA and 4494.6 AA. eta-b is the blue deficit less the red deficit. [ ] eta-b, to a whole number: 1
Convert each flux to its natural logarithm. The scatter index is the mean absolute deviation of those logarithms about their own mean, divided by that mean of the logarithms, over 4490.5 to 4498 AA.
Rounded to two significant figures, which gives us 0.034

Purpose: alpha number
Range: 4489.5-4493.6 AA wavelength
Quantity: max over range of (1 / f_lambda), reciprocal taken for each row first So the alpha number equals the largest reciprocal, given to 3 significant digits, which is 0.105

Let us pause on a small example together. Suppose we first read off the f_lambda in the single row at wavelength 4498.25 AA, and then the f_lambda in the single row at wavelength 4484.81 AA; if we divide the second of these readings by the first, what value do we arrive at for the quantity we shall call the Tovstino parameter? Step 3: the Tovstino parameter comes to 0.72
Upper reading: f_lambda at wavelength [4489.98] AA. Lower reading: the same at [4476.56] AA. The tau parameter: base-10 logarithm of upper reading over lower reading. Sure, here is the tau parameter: 0.07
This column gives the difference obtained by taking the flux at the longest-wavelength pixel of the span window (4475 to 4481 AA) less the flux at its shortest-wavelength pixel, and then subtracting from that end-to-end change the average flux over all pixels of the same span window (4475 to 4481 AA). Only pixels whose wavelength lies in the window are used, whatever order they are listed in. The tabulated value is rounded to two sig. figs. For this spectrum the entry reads -8.6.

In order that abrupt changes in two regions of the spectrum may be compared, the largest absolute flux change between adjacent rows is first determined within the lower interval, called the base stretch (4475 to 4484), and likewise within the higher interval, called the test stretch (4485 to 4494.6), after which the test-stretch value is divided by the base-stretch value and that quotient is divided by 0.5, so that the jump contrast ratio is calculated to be 4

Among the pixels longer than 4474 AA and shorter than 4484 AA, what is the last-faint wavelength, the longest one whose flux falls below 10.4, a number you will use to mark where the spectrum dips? 4481.71 AA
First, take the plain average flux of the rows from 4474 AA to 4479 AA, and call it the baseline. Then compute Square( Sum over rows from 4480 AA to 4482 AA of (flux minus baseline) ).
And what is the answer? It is 3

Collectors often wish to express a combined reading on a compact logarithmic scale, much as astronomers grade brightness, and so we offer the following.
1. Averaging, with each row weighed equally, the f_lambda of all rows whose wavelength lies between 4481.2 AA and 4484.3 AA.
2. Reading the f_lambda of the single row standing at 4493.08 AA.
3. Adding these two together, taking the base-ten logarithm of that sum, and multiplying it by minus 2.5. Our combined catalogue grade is -3.28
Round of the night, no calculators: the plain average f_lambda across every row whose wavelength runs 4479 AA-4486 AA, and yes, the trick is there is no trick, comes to 9.7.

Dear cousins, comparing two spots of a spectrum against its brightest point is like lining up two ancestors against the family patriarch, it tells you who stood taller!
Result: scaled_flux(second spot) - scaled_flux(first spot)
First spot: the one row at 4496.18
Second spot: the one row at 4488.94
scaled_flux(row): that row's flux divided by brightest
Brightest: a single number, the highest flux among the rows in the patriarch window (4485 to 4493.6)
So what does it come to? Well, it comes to -0.14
